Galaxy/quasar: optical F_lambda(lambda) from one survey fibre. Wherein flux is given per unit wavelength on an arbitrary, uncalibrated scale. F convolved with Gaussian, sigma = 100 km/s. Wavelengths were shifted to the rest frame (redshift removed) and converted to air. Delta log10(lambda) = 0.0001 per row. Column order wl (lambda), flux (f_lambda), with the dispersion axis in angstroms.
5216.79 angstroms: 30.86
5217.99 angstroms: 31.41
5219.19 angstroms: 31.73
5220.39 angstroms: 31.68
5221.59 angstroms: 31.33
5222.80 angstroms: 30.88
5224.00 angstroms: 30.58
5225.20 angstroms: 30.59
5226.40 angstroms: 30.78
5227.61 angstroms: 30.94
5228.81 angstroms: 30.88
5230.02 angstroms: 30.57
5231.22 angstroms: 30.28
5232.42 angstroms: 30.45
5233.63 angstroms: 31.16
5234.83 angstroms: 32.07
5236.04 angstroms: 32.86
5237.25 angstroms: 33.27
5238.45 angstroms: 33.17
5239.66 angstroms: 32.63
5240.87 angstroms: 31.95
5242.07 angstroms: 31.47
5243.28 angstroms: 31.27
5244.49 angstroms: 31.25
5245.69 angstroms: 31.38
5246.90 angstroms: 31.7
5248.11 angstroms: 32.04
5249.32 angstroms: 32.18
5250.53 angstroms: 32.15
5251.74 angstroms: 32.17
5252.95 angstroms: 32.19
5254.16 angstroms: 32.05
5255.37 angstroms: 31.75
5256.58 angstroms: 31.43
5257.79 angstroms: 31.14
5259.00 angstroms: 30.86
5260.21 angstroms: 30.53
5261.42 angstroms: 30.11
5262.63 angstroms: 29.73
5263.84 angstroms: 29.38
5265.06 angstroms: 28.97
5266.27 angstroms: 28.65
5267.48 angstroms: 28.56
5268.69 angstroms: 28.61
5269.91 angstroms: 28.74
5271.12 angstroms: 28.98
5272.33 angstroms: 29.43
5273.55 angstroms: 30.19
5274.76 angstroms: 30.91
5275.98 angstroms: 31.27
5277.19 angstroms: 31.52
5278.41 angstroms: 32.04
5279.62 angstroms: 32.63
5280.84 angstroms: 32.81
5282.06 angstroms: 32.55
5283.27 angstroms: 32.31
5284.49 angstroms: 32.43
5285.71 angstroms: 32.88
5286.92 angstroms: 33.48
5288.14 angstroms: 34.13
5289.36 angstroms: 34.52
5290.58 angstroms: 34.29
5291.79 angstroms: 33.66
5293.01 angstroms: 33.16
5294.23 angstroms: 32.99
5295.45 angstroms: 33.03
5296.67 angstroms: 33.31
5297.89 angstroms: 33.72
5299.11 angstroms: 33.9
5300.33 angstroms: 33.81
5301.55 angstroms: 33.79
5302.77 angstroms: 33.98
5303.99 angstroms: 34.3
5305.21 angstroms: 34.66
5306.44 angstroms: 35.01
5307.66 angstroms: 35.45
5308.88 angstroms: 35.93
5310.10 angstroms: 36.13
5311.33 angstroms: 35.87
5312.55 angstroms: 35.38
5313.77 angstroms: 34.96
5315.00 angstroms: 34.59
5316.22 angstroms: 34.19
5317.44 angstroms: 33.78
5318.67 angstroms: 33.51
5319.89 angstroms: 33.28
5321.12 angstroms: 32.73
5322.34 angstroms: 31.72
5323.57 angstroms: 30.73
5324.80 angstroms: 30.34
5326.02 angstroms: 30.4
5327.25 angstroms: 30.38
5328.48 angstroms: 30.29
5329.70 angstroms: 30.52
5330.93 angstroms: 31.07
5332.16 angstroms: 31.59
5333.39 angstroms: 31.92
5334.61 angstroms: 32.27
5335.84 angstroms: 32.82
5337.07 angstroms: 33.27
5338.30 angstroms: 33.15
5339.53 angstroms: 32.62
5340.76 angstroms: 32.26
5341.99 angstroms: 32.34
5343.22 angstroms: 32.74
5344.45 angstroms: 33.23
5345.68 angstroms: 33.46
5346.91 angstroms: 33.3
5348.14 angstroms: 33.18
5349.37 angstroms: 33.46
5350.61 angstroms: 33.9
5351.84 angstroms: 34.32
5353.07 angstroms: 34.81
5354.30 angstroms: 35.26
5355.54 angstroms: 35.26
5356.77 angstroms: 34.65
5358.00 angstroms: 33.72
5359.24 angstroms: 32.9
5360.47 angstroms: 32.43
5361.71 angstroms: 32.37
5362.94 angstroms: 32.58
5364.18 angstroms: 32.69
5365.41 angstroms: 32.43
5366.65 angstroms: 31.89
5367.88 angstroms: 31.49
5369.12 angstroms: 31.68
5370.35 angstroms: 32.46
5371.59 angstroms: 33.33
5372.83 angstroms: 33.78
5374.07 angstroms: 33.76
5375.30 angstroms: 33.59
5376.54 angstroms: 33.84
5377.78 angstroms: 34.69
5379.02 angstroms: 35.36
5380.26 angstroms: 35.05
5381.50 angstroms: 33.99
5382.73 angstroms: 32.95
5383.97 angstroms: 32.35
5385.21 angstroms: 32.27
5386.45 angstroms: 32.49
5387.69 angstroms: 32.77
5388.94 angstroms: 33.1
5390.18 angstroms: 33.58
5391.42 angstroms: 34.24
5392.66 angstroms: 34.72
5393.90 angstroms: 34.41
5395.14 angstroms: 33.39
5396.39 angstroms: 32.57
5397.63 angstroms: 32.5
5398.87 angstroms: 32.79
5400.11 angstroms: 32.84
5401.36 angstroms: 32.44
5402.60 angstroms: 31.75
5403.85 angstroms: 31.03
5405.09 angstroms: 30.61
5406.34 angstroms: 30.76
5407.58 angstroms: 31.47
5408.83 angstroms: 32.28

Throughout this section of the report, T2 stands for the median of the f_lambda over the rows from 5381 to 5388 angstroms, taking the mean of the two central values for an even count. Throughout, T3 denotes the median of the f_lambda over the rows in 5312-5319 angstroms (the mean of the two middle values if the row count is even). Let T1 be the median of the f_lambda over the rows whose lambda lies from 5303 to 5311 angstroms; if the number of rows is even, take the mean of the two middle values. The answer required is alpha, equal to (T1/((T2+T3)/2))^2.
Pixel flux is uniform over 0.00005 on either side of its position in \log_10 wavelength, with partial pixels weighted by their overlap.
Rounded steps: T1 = 35.2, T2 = 32.6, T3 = 34.4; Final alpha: 1.11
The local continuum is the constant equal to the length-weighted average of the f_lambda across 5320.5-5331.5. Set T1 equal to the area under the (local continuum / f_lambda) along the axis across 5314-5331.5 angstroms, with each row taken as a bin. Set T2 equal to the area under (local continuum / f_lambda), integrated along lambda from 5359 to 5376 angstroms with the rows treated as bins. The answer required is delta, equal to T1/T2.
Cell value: 1.05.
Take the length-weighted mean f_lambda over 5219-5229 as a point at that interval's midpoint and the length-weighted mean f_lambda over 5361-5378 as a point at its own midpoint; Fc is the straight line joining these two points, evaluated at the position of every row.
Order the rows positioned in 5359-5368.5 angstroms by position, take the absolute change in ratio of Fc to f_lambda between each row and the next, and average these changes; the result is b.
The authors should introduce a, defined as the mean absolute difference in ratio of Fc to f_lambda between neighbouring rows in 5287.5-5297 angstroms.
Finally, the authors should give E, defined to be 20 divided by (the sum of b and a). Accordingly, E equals 1085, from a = 0.009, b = 0.0094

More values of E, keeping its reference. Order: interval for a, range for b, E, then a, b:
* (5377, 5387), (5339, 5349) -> 820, 0.017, 0.0079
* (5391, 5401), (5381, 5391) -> 774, 0.013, 0.0130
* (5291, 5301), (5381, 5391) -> 1010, 0.007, 0.0130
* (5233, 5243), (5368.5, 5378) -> 644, 0.017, 0.0142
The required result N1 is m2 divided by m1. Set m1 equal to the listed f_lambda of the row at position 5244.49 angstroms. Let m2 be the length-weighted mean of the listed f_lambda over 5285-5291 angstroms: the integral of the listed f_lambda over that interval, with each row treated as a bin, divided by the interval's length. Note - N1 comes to 1.08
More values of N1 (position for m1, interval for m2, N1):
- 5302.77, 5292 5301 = 0.98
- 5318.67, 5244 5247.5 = 0.94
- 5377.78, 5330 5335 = 0.91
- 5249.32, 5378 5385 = 1.05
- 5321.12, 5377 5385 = 1.04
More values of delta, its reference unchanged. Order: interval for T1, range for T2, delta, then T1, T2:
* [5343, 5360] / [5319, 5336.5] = 0.90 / 15.5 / 17.2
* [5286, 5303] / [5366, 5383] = 0.99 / 15.6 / 15.7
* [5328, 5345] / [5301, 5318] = 1.08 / 16.3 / 15.1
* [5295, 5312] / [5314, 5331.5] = 0.90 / 15.2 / 16.9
